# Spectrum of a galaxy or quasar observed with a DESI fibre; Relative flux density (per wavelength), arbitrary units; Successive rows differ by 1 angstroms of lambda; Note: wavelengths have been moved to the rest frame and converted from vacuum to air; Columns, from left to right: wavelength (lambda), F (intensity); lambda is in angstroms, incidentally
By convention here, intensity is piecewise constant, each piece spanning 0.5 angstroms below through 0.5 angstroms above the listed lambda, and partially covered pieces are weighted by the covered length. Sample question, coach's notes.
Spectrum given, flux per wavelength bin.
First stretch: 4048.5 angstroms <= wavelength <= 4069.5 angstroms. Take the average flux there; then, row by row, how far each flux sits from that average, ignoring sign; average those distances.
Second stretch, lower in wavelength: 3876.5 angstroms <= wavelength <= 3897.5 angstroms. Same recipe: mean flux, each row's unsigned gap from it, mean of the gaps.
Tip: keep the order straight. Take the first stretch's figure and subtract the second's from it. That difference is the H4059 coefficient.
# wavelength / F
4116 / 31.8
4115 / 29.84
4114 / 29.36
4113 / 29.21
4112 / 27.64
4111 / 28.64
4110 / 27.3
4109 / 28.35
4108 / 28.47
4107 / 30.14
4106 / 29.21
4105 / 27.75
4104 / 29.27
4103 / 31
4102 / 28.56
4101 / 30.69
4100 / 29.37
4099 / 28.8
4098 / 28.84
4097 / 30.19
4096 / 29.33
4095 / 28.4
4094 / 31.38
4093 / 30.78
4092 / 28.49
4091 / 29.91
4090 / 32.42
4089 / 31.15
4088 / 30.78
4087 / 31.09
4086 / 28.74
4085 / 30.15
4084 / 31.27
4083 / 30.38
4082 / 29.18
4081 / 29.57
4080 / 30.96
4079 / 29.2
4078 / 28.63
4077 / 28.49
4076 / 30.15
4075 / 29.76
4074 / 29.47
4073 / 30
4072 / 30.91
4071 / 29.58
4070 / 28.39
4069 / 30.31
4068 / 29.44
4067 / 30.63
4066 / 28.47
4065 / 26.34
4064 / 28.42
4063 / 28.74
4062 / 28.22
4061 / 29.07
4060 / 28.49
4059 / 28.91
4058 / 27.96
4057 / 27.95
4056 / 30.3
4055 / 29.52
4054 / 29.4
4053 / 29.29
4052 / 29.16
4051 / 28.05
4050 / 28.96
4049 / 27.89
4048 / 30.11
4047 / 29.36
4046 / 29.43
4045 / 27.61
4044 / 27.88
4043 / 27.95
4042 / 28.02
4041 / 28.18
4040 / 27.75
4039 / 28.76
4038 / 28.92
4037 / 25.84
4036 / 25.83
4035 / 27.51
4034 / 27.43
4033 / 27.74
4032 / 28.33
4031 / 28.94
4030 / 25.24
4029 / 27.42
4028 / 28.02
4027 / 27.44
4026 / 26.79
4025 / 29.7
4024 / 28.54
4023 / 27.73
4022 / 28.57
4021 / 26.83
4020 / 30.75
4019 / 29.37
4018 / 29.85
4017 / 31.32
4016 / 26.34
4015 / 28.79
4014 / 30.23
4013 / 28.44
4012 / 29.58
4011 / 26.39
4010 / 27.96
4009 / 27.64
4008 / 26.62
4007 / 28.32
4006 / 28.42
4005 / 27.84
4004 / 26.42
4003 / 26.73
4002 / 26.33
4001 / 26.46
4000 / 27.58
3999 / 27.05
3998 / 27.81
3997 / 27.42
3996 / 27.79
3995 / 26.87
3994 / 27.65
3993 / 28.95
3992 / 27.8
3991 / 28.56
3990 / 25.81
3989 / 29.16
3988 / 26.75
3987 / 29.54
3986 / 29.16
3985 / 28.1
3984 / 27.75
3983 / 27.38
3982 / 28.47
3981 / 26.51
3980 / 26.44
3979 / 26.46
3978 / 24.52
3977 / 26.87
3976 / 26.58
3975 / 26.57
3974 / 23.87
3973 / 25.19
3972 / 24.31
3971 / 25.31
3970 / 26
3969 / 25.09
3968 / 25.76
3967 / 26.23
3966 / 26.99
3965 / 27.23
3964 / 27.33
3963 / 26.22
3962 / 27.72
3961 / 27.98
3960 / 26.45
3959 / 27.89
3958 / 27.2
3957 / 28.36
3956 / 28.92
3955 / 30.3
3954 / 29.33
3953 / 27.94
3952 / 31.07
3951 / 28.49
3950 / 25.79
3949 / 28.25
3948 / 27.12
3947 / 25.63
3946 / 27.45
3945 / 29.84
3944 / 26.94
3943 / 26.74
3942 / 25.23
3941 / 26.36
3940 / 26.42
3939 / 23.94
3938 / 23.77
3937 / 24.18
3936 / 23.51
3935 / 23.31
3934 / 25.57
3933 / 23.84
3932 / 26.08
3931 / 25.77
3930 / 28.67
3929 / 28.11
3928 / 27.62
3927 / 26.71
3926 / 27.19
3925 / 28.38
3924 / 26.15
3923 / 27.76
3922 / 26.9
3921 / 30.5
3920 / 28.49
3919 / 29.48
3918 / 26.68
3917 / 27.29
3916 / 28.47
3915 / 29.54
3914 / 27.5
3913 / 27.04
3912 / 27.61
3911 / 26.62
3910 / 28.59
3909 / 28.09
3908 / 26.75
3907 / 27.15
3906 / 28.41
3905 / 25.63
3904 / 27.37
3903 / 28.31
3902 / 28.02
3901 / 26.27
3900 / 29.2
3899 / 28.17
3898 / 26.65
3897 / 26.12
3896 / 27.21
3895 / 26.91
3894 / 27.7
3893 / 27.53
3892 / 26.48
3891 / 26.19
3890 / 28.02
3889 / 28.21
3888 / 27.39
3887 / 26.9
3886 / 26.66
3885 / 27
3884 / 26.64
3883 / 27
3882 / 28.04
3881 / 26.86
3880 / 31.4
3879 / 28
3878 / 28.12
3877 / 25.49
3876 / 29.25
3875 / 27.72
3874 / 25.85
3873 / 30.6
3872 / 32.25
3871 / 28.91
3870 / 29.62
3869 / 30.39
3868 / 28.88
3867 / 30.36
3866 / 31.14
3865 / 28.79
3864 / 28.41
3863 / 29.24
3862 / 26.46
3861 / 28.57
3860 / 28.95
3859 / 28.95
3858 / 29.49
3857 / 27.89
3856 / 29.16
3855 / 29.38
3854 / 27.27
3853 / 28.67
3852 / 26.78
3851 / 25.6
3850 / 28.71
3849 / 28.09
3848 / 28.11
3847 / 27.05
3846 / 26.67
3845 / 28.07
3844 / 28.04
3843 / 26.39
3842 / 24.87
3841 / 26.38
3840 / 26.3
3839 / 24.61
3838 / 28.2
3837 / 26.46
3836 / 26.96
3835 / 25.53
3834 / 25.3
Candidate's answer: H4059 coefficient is -0.06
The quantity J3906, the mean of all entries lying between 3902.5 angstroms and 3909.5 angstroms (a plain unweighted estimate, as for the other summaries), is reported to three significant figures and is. 27.4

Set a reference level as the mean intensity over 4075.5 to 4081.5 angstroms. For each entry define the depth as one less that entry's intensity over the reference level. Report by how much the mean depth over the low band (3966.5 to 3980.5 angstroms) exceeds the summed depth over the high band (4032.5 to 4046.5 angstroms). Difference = -0.7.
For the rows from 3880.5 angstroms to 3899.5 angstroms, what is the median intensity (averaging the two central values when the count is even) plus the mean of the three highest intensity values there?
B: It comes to 55.1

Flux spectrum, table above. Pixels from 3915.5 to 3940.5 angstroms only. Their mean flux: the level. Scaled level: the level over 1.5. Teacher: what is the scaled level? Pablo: 17.7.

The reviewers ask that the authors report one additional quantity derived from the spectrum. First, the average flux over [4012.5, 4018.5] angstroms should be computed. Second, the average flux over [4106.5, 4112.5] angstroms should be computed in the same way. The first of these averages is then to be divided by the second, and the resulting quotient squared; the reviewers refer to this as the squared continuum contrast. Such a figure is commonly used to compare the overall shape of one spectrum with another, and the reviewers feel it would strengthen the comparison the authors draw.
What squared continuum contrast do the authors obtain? 1.05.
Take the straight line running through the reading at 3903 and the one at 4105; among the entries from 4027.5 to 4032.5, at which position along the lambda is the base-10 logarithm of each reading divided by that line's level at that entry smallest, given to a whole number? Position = 4030 angstroms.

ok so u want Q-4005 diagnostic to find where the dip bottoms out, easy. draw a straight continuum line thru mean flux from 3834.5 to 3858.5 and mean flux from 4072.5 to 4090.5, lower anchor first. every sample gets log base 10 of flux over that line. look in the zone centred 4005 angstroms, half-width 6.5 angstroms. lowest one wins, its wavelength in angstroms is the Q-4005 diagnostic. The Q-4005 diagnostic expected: 4011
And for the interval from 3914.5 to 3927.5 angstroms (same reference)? 3924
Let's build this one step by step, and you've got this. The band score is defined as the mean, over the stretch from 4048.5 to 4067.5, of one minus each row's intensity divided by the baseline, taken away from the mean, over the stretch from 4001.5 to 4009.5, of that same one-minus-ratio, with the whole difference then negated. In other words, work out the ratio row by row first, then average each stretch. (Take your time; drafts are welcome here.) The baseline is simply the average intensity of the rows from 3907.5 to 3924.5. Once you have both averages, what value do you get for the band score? -0.052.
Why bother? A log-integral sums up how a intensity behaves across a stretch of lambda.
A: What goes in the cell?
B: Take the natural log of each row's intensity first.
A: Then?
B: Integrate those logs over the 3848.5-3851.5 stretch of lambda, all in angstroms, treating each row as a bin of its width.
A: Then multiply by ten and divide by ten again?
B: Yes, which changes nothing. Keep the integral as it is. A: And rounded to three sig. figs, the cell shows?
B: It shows 9.94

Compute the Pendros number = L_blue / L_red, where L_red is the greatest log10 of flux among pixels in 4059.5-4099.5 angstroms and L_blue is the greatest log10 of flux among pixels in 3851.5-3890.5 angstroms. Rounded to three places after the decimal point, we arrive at 0.998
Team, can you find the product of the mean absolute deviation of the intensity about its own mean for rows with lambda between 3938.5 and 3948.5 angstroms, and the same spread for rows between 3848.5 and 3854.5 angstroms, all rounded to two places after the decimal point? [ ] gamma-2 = 1.02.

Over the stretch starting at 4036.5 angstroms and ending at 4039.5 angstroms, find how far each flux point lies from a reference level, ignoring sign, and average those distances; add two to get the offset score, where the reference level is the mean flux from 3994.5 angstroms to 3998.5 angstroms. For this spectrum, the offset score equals 3.46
